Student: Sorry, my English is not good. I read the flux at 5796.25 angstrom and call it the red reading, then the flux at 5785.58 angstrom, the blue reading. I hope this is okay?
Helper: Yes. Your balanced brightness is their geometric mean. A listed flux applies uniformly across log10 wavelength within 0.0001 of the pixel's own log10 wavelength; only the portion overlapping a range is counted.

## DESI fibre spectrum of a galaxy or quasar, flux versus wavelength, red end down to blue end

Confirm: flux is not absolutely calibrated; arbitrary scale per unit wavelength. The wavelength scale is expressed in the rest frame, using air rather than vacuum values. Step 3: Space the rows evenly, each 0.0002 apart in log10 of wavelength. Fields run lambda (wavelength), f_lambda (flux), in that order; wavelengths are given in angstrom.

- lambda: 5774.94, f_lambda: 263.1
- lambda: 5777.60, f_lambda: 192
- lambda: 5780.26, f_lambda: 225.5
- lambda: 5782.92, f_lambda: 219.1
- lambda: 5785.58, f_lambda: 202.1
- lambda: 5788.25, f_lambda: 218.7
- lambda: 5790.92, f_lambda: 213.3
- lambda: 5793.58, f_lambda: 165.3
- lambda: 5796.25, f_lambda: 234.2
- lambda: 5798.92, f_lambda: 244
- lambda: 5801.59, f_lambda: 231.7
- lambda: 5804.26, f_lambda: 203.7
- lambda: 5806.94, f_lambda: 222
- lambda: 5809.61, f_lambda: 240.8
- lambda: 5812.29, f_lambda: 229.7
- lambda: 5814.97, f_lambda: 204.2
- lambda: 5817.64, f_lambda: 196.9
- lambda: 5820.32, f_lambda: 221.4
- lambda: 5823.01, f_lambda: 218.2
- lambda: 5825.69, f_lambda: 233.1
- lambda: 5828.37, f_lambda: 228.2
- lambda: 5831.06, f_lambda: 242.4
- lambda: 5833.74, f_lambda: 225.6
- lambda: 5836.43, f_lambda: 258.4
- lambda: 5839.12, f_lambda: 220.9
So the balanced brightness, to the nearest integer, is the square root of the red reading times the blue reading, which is 218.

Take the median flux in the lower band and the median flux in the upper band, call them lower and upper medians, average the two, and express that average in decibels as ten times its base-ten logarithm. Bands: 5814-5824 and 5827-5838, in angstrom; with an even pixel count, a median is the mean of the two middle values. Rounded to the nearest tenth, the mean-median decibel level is 23.5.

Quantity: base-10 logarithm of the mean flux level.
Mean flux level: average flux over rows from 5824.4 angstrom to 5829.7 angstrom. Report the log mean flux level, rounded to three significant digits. 2.36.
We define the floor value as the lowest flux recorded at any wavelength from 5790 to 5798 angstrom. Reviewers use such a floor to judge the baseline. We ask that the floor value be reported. 165.3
